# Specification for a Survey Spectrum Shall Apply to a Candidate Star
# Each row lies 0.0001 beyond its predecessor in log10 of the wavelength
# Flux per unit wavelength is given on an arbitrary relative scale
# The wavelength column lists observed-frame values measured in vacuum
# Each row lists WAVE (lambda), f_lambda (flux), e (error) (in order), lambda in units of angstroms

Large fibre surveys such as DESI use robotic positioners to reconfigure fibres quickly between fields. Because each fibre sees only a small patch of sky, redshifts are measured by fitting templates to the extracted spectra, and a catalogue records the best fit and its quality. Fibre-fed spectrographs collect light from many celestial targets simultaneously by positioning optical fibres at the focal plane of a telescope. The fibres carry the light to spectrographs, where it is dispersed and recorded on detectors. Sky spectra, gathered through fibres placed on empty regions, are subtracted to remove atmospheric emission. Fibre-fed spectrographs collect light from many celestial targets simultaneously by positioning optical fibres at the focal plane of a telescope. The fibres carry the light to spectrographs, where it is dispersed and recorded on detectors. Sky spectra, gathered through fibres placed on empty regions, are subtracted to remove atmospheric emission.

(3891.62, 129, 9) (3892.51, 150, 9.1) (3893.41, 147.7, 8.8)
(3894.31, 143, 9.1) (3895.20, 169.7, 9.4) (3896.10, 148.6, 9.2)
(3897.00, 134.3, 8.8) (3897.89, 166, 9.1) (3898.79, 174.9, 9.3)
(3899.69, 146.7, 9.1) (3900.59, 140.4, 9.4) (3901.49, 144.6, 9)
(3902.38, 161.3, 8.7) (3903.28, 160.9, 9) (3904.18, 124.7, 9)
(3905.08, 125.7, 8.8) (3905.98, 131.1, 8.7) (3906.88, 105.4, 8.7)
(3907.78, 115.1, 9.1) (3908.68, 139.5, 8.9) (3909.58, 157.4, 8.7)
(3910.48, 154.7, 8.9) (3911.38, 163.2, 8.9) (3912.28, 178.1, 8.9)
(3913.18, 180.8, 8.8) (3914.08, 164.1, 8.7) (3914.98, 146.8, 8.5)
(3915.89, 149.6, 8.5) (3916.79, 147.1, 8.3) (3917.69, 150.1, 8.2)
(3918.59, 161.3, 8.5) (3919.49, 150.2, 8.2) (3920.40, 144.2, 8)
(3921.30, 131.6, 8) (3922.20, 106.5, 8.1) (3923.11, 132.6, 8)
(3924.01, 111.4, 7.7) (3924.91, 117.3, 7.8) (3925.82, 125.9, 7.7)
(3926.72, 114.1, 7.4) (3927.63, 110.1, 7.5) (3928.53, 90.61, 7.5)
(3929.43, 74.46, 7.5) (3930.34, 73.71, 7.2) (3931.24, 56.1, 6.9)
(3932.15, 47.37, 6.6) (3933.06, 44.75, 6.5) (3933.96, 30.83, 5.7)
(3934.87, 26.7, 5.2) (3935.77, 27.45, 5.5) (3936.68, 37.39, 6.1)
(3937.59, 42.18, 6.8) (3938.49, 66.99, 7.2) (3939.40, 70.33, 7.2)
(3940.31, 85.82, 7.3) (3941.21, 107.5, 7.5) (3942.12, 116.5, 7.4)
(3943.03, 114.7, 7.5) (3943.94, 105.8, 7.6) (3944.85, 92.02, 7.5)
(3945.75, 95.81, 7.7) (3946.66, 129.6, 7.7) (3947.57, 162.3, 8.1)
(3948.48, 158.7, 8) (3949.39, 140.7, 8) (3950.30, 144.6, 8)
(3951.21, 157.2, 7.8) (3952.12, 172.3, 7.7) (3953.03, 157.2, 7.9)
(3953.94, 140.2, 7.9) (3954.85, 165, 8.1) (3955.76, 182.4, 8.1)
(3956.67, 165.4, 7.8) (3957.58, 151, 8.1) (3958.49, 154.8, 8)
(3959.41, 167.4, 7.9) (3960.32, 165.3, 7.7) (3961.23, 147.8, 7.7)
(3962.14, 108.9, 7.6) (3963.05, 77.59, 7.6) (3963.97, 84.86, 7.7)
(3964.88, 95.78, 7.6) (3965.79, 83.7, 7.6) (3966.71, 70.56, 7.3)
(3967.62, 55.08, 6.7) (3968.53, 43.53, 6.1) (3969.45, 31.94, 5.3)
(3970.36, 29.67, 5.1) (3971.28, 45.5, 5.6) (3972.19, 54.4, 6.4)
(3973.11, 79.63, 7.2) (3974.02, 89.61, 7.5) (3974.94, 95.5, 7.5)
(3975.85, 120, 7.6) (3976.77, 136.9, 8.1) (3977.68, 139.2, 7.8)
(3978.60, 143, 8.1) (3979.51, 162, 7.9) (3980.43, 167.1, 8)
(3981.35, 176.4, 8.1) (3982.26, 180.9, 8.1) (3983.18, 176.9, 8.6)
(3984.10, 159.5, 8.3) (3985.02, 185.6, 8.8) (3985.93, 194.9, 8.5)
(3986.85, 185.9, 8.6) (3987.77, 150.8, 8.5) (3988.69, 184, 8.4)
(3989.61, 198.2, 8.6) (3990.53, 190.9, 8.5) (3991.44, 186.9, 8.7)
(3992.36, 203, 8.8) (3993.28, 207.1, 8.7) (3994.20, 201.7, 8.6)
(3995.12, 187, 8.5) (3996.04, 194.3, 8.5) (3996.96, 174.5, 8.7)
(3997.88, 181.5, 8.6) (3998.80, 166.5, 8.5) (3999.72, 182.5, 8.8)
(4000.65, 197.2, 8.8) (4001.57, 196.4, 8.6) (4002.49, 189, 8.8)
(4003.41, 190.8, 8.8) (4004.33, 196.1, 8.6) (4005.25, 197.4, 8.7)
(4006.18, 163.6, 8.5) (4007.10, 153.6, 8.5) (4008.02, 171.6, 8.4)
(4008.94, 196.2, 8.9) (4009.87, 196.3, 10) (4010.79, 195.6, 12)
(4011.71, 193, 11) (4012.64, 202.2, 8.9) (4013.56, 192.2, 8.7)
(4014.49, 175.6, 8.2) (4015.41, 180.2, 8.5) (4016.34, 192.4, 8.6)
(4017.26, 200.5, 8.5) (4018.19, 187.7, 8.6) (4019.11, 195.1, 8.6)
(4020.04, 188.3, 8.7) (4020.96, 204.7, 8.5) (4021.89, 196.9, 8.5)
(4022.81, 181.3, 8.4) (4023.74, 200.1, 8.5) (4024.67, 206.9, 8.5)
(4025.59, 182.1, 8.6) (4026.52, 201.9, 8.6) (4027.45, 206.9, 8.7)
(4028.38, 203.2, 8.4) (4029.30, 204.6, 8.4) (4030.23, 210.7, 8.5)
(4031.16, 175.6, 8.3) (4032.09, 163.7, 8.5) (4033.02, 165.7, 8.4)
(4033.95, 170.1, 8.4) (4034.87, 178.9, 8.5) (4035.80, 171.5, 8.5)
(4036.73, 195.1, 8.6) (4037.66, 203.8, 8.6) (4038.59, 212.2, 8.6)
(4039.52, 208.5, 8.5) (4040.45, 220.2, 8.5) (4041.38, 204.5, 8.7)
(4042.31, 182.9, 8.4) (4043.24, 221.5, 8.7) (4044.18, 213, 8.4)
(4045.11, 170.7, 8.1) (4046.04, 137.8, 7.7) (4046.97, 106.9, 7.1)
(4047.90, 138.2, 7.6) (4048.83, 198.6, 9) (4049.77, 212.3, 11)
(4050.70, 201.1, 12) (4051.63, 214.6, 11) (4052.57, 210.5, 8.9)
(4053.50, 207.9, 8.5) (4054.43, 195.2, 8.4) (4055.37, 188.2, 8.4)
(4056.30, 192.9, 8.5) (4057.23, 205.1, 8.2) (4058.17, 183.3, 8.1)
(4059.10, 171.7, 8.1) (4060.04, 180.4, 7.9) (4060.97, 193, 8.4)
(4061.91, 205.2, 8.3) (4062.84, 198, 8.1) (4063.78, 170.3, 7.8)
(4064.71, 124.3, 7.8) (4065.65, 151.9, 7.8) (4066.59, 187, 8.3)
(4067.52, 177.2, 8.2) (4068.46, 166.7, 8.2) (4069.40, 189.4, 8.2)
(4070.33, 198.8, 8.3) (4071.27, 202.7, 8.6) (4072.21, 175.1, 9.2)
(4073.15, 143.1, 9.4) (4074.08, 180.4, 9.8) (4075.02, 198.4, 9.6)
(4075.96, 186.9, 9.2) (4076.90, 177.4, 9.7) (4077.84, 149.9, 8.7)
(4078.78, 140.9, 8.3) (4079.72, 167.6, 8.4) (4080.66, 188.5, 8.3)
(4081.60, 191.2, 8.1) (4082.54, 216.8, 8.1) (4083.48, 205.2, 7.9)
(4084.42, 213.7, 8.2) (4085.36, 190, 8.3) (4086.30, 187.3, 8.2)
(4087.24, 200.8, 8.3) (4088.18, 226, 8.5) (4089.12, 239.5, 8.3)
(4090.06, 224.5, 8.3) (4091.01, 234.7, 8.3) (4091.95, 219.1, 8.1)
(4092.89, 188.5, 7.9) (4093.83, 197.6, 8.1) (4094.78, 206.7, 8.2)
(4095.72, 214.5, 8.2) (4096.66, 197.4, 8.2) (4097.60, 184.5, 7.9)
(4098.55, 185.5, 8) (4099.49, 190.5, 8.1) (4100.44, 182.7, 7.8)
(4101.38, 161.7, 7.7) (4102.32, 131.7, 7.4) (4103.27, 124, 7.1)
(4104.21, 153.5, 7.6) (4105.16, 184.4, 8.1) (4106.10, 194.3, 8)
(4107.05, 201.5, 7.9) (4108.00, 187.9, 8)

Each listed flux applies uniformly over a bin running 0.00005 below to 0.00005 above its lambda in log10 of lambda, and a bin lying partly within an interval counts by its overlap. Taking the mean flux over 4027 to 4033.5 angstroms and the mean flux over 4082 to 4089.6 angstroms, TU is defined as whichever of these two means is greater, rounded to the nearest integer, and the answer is 210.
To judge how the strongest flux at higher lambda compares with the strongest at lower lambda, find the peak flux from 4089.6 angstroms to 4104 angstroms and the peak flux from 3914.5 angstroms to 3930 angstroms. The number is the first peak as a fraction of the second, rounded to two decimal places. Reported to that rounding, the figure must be 1.46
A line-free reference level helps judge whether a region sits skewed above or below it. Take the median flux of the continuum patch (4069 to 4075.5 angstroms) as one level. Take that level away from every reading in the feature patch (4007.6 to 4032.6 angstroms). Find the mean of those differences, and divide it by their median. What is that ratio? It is 0.55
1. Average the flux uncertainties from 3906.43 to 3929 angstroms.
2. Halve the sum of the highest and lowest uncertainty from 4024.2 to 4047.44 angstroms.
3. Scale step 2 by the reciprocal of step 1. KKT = 0.95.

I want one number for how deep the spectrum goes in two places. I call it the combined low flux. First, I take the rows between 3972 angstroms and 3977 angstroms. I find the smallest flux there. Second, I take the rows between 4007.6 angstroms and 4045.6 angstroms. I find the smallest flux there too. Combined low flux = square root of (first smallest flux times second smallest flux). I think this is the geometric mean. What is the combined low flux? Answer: 94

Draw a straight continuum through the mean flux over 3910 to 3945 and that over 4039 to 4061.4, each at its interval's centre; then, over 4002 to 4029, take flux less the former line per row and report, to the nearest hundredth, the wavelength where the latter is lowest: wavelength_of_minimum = 4007.10 angstroms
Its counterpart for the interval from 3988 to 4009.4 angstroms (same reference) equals 4007.10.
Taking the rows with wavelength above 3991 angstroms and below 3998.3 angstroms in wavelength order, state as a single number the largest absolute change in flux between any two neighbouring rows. 20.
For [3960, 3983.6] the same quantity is 39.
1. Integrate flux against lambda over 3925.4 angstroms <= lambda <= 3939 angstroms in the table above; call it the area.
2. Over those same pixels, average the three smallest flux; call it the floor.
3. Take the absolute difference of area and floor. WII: 848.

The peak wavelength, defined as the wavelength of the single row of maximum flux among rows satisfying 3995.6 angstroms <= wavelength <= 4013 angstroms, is 4012.64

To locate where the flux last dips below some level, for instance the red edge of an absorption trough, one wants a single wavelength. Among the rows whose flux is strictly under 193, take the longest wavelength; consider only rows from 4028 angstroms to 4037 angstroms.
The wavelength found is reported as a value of 4035.80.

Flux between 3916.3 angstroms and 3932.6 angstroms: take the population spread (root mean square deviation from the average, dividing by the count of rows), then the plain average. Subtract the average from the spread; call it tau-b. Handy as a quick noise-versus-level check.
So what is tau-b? -81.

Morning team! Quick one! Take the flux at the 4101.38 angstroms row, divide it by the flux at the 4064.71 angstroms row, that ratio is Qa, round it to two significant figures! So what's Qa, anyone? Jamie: 1.3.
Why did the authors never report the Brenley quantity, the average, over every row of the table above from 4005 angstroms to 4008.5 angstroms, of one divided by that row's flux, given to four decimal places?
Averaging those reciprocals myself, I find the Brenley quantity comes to 0.0059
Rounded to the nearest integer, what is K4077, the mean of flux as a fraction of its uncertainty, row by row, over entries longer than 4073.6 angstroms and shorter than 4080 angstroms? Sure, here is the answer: 19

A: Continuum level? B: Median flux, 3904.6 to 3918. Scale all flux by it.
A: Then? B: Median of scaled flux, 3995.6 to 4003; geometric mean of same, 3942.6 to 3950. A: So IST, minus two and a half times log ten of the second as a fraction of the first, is 0.45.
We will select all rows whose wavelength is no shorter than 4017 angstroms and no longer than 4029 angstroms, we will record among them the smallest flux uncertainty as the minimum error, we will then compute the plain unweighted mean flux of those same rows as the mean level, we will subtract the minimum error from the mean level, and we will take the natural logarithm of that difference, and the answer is 5.24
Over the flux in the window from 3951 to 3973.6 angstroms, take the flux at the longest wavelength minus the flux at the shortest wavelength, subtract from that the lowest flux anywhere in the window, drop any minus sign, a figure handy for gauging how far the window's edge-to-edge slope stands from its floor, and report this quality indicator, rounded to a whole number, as 107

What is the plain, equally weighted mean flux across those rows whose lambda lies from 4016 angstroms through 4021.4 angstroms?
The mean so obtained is 195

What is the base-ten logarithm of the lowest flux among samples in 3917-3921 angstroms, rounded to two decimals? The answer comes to 2.16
